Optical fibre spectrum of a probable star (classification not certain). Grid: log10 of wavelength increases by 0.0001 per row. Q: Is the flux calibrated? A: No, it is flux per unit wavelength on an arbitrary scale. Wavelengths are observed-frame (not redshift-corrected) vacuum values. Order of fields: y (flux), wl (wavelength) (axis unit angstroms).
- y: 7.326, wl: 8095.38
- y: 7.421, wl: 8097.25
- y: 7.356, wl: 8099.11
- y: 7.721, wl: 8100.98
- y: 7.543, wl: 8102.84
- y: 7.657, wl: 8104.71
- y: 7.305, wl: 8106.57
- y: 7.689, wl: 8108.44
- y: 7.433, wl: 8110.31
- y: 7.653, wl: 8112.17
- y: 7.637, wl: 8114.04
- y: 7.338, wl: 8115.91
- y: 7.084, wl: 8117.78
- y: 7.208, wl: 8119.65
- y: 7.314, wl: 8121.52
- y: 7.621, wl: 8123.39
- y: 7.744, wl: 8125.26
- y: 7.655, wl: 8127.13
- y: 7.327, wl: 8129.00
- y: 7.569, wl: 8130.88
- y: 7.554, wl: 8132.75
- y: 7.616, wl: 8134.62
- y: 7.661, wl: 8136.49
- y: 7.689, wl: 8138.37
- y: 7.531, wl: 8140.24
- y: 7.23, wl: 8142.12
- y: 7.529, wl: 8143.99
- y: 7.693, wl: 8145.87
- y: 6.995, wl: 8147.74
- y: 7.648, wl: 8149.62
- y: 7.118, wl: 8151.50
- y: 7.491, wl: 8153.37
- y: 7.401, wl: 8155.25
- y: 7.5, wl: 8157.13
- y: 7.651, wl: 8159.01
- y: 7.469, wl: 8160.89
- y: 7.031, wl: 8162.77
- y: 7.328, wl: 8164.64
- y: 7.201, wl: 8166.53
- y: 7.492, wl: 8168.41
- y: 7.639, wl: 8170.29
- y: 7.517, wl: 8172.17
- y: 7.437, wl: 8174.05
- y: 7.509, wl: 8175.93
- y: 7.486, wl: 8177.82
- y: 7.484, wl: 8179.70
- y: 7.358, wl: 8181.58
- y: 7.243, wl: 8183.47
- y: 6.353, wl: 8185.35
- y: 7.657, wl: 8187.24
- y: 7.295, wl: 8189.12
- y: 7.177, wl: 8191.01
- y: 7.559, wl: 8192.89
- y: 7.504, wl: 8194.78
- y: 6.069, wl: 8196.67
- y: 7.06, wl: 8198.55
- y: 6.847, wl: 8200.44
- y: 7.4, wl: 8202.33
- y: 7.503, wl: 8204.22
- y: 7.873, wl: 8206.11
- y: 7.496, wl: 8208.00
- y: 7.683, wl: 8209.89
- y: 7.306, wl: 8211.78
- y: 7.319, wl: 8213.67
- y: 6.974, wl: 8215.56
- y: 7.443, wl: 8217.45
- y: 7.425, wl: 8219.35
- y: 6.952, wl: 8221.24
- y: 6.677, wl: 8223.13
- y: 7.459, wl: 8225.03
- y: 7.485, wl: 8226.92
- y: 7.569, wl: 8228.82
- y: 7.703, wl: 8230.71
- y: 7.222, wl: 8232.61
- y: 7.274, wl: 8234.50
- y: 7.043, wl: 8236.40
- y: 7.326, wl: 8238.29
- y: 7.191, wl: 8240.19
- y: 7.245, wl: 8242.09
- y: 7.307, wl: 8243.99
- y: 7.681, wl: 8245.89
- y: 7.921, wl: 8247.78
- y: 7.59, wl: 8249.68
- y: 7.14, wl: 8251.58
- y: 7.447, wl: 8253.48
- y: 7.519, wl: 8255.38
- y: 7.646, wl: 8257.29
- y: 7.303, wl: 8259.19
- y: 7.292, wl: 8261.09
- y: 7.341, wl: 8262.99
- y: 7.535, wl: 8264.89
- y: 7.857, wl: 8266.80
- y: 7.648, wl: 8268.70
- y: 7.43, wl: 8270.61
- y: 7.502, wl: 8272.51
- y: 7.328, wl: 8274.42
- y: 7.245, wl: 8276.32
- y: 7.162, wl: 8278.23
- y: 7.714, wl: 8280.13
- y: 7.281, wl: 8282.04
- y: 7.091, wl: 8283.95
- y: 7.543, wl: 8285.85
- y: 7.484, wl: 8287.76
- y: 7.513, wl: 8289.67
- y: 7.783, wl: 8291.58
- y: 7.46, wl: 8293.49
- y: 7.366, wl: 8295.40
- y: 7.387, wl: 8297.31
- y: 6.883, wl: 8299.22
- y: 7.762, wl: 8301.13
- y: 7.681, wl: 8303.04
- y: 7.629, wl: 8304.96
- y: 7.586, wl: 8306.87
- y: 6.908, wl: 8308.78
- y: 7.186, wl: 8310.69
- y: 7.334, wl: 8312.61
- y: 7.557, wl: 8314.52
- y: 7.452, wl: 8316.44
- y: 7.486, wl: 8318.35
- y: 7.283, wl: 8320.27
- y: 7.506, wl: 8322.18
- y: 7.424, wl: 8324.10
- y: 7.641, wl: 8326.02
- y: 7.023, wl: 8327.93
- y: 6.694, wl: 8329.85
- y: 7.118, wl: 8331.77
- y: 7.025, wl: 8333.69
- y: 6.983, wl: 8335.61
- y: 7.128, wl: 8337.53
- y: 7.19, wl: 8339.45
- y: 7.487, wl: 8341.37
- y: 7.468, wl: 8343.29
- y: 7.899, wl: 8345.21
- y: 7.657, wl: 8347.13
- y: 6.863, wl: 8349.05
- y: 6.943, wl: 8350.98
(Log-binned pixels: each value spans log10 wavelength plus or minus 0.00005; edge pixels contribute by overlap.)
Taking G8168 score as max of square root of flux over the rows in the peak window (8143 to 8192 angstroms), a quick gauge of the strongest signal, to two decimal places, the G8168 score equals 2.77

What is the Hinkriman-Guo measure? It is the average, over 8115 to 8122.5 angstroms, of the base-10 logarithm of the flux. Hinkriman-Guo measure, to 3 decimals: 0.859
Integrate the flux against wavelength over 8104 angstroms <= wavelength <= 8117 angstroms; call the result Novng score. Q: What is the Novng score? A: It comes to 98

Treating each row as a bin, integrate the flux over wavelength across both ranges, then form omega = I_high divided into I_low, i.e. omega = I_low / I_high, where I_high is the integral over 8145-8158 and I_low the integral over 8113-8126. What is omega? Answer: 1.00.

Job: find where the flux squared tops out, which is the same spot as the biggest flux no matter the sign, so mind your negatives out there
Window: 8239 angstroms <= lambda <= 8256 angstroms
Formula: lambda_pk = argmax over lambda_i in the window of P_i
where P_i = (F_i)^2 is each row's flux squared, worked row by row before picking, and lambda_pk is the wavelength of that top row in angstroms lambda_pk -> 8247.78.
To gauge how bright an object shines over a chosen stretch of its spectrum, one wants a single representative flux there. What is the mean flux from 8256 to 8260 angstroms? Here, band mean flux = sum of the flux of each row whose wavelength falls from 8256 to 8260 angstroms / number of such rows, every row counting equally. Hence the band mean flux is 7.47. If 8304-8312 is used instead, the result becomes 7.33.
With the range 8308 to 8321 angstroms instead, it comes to 7.32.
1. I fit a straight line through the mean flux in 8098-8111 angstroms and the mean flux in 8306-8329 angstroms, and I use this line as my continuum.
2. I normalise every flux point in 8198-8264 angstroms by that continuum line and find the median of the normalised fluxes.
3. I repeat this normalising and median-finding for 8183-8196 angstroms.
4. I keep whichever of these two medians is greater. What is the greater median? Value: 0.99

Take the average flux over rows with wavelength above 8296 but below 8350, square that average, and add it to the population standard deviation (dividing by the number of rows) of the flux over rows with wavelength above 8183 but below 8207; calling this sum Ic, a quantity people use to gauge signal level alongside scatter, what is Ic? 54.2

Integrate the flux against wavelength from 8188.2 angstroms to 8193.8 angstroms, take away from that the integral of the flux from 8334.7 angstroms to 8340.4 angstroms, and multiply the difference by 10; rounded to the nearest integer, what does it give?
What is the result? 7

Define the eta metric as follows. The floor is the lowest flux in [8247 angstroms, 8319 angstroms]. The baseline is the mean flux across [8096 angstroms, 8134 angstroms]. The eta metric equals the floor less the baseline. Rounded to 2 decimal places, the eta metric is -0.61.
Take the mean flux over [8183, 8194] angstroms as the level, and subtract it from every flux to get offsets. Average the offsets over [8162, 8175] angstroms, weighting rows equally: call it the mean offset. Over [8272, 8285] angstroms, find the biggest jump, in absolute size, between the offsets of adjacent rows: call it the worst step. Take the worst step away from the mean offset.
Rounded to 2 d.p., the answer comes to -0.39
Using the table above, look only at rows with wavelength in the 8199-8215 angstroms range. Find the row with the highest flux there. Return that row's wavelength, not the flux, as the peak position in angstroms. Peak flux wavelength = 8206.11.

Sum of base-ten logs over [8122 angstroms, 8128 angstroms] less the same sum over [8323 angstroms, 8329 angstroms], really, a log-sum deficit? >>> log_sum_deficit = 0.05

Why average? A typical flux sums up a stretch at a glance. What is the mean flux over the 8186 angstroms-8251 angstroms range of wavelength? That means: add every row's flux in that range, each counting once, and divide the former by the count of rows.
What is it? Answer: 7.33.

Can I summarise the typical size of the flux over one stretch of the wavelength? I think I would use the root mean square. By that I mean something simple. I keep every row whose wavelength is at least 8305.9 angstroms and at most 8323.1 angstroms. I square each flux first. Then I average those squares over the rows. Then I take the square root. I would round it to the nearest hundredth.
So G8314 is 7.37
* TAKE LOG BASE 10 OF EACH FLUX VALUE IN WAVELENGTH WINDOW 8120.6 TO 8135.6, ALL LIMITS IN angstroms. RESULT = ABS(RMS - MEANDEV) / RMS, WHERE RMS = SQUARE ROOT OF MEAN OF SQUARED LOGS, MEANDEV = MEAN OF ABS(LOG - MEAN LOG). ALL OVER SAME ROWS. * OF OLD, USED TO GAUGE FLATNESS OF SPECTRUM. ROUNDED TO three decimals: 0.992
